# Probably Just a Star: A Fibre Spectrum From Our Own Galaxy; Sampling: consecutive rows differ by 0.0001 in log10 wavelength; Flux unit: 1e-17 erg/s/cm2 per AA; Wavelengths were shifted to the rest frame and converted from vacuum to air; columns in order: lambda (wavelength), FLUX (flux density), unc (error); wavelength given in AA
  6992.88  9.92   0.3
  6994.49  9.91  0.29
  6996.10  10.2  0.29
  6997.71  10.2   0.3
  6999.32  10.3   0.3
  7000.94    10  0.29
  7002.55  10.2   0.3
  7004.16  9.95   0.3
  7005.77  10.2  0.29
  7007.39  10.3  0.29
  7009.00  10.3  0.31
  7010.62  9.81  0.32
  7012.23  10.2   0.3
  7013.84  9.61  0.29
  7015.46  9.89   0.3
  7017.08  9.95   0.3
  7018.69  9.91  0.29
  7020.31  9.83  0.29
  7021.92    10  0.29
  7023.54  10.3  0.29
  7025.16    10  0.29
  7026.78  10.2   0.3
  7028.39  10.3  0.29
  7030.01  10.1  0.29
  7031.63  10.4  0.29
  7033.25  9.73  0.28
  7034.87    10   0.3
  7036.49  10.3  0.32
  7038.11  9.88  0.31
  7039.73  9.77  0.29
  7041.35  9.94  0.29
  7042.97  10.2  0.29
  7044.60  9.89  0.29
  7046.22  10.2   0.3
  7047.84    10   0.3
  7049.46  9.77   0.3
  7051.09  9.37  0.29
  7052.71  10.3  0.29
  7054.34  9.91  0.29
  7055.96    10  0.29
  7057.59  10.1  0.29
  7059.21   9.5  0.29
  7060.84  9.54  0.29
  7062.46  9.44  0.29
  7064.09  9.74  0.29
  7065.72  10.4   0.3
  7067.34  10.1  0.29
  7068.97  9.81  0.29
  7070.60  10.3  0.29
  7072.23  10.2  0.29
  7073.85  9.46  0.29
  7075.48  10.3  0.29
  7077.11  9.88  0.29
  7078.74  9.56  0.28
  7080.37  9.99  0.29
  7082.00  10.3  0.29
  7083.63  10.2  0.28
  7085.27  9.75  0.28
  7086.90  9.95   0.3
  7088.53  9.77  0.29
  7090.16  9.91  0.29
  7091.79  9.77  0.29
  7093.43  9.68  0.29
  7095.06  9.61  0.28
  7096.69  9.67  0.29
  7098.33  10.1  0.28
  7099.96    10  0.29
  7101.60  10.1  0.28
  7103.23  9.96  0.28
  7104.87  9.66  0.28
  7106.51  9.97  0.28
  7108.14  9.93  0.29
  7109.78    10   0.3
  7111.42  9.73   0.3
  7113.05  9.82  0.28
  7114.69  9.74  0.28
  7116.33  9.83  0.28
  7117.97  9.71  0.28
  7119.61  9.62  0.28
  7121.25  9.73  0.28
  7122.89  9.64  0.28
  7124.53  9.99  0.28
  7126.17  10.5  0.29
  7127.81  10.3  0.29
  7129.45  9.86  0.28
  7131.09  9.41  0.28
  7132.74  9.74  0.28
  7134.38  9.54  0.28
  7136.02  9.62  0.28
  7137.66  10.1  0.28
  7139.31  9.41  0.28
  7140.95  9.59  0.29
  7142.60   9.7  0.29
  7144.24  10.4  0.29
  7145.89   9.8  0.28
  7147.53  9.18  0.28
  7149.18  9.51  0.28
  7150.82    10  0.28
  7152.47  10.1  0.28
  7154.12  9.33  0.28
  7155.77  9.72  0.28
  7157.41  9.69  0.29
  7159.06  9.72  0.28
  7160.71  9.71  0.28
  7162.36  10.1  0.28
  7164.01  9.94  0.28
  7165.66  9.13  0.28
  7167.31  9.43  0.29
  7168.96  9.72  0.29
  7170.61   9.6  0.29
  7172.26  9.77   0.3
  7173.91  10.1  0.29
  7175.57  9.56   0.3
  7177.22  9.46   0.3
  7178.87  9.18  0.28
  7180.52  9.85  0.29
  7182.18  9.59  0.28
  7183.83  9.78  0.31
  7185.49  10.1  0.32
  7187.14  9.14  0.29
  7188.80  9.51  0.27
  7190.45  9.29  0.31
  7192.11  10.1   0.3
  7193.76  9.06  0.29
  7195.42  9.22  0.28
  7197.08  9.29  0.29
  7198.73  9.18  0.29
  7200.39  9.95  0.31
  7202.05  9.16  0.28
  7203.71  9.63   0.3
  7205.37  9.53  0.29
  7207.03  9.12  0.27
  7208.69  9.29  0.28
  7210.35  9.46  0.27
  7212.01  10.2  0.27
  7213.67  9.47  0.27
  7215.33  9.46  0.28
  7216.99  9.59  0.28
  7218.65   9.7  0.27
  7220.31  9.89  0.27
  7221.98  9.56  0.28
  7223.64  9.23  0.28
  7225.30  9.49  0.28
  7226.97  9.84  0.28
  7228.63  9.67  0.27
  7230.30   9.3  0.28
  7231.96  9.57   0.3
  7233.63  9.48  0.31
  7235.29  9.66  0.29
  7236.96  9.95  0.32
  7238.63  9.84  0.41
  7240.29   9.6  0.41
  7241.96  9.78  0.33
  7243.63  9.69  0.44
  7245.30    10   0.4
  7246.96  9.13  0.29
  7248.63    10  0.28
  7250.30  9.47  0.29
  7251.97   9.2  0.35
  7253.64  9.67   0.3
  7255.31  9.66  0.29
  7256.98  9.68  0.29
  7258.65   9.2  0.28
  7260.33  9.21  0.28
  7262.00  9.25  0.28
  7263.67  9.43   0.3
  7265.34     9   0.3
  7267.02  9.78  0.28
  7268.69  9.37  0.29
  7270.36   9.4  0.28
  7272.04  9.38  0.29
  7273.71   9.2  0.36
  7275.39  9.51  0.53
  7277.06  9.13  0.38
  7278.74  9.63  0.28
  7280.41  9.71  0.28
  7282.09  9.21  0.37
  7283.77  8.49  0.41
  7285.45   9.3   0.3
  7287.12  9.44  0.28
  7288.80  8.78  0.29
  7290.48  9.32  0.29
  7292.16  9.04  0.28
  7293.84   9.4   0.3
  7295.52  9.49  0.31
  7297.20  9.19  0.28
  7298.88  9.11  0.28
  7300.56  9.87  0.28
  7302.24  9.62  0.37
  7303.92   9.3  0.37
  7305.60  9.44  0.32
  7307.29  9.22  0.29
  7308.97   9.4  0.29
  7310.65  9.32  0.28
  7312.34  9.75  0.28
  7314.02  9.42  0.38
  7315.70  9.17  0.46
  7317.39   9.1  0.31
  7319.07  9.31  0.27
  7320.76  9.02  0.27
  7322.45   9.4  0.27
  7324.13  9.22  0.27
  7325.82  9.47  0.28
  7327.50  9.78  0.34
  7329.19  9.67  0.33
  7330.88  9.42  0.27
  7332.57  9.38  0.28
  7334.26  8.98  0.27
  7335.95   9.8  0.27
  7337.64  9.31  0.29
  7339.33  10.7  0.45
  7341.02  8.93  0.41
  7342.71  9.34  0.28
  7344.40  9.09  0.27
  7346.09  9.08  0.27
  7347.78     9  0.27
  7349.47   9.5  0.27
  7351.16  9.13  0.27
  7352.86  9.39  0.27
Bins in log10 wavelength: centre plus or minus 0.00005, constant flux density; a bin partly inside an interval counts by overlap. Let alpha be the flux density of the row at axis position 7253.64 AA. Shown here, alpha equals 9.67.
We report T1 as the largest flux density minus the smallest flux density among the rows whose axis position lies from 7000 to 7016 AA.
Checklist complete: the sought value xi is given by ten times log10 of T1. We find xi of -1.6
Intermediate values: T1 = 0.69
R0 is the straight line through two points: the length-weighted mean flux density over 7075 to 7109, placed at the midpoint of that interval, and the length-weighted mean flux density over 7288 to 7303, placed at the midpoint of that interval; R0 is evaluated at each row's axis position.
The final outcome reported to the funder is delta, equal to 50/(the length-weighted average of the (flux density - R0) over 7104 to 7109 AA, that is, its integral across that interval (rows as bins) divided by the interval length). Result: -9918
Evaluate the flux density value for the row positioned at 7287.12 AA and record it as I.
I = 9.44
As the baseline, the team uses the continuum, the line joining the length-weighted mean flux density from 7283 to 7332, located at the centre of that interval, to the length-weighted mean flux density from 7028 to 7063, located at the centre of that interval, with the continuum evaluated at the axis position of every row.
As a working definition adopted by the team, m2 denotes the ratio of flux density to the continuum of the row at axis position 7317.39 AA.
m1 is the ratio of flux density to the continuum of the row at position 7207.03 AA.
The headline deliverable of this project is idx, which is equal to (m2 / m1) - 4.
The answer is -2.97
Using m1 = 0.95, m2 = 0.98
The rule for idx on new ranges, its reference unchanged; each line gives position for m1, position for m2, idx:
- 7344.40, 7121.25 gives -2.99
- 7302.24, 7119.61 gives -3.04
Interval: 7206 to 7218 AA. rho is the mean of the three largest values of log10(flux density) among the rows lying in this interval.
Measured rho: 0.99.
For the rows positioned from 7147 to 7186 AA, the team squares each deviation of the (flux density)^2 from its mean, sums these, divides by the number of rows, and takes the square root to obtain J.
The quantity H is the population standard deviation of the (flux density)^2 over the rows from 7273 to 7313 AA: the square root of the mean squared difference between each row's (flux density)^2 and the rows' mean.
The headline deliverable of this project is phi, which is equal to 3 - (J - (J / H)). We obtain -1.58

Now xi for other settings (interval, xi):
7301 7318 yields -1.9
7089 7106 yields -3.1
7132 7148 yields 0.9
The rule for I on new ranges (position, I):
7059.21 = 9.5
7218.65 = 9.7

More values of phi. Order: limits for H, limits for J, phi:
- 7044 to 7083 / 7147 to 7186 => -1.69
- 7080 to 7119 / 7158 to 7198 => -1.52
